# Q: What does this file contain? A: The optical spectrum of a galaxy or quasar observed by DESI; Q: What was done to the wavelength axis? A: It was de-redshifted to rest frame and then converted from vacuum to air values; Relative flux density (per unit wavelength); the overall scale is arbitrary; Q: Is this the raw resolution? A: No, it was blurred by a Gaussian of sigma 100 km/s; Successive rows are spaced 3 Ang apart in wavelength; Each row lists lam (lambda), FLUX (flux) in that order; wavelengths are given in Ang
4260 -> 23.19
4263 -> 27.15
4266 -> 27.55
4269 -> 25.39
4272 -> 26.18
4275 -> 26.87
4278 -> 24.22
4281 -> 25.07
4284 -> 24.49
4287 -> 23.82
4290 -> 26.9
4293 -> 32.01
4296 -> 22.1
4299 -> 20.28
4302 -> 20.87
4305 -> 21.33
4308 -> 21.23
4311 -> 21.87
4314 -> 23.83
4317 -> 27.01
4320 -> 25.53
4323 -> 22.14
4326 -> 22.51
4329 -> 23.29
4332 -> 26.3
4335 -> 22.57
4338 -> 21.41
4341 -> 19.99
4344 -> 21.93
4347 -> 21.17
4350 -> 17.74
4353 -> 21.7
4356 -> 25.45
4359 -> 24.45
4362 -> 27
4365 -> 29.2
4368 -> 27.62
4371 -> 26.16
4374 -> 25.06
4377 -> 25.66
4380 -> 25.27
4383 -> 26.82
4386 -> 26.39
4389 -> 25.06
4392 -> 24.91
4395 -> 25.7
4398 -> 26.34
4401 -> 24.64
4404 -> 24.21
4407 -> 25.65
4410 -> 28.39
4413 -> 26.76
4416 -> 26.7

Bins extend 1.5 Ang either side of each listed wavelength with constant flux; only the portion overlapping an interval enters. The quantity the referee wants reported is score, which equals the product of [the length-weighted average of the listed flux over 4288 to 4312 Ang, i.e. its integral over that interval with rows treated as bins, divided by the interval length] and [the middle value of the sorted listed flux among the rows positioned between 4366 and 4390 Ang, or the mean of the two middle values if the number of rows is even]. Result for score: 605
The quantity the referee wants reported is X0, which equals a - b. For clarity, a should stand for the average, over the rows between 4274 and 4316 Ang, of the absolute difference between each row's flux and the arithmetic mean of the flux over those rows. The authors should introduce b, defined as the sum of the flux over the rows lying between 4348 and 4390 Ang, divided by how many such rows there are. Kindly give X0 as -23.0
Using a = 2.3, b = 25.3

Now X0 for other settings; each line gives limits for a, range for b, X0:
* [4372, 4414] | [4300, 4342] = -22.0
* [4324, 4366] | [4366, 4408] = -23.3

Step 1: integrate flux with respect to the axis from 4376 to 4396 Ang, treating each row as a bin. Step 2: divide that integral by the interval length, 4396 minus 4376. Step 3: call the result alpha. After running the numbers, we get 25.7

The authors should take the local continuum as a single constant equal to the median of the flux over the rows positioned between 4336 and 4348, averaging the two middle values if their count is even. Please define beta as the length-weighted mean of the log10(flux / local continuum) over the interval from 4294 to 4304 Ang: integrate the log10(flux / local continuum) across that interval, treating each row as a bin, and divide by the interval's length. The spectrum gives 0.005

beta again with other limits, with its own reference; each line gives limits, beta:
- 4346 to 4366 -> 0.042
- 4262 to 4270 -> 0.099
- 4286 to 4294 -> 0.109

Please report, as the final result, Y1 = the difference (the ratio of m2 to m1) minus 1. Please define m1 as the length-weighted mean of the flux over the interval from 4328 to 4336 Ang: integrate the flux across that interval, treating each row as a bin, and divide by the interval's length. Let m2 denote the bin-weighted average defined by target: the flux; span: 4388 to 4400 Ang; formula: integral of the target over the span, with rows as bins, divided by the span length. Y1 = 0.05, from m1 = 24.2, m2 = 25.5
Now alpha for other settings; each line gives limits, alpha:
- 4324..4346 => 22.5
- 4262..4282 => 26.1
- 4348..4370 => 24.7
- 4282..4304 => 24.3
